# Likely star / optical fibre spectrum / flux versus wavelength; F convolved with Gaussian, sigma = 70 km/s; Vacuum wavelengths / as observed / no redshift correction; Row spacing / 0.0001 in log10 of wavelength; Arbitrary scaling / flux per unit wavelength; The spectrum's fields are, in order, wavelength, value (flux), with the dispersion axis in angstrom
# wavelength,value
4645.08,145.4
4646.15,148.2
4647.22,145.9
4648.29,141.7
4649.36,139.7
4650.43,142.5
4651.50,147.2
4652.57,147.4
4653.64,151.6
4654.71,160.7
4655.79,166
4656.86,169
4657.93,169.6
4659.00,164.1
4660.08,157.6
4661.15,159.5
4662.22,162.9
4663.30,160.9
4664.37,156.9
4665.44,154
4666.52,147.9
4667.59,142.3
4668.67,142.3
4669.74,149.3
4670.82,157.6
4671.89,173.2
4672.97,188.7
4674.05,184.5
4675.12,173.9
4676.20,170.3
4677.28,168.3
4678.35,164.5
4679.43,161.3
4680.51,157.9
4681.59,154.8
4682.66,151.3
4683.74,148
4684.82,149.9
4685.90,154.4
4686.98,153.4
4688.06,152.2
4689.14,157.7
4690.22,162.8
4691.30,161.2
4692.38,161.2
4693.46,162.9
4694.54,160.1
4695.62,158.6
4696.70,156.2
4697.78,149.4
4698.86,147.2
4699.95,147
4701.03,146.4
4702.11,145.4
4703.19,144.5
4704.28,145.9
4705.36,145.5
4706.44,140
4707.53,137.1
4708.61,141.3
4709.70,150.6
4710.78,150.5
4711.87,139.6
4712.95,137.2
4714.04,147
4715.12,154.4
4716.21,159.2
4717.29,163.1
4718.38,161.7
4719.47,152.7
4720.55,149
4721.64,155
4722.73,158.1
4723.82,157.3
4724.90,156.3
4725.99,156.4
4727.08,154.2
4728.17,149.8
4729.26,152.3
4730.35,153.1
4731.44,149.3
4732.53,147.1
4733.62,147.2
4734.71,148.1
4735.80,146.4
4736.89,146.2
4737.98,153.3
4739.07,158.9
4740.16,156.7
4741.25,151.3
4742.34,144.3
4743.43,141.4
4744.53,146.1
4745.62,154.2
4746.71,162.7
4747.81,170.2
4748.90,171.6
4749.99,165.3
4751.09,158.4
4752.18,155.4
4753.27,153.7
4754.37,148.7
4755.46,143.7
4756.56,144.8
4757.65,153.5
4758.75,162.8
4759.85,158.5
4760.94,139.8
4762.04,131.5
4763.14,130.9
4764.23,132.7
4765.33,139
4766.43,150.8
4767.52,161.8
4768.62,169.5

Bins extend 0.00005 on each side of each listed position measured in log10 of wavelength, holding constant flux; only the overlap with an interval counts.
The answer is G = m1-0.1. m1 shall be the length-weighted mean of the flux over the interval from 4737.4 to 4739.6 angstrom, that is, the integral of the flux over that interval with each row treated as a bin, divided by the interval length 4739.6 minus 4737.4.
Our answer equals 156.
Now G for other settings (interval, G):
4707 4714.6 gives 143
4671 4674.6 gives 180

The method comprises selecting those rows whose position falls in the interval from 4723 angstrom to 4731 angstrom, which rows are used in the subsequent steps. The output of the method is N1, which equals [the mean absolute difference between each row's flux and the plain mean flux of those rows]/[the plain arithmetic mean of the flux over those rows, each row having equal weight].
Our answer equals 0.014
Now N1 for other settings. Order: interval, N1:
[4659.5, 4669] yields 0.042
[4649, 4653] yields 0.021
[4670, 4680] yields 0.045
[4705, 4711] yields 0.033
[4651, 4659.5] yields 0.050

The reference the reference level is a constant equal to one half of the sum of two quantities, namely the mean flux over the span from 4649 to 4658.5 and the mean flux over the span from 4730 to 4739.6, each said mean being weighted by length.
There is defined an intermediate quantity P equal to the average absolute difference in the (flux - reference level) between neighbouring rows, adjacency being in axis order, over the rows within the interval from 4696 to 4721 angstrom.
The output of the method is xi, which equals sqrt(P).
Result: 2.01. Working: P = 4.0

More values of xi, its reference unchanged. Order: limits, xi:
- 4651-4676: 2.35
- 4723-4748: 1.89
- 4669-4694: 2.16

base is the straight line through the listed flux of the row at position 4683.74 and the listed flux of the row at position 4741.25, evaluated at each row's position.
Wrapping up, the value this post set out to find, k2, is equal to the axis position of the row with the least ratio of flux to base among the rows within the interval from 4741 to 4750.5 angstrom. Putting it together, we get 4743.43 angstrom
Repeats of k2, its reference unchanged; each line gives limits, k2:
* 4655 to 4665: 4664.37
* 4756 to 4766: 4763.14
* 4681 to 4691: 4683.74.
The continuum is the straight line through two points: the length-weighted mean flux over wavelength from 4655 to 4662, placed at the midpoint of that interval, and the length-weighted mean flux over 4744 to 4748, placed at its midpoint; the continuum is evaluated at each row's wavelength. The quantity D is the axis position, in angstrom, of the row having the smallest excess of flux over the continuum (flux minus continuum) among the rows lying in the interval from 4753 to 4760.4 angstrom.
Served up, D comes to 4755.46 angstrom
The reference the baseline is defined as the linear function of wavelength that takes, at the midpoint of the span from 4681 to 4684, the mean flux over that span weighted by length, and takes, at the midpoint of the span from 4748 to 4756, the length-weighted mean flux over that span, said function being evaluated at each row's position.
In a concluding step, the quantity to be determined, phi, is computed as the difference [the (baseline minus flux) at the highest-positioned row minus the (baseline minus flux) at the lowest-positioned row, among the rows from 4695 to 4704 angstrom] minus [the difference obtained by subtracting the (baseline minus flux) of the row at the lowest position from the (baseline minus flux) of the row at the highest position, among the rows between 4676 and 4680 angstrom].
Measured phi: 5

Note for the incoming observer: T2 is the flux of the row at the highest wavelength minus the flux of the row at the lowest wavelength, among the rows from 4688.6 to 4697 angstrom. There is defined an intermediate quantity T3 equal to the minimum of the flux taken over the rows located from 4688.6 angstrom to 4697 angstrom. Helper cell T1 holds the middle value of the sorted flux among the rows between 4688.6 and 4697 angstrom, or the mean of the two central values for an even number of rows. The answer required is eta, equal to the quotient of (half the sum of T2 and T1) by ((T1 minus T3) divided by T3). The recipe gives 2793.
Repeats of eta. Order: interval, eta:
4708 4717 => 990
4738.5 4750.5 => 754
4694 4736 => 756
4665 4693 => 764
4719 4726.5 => 1633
